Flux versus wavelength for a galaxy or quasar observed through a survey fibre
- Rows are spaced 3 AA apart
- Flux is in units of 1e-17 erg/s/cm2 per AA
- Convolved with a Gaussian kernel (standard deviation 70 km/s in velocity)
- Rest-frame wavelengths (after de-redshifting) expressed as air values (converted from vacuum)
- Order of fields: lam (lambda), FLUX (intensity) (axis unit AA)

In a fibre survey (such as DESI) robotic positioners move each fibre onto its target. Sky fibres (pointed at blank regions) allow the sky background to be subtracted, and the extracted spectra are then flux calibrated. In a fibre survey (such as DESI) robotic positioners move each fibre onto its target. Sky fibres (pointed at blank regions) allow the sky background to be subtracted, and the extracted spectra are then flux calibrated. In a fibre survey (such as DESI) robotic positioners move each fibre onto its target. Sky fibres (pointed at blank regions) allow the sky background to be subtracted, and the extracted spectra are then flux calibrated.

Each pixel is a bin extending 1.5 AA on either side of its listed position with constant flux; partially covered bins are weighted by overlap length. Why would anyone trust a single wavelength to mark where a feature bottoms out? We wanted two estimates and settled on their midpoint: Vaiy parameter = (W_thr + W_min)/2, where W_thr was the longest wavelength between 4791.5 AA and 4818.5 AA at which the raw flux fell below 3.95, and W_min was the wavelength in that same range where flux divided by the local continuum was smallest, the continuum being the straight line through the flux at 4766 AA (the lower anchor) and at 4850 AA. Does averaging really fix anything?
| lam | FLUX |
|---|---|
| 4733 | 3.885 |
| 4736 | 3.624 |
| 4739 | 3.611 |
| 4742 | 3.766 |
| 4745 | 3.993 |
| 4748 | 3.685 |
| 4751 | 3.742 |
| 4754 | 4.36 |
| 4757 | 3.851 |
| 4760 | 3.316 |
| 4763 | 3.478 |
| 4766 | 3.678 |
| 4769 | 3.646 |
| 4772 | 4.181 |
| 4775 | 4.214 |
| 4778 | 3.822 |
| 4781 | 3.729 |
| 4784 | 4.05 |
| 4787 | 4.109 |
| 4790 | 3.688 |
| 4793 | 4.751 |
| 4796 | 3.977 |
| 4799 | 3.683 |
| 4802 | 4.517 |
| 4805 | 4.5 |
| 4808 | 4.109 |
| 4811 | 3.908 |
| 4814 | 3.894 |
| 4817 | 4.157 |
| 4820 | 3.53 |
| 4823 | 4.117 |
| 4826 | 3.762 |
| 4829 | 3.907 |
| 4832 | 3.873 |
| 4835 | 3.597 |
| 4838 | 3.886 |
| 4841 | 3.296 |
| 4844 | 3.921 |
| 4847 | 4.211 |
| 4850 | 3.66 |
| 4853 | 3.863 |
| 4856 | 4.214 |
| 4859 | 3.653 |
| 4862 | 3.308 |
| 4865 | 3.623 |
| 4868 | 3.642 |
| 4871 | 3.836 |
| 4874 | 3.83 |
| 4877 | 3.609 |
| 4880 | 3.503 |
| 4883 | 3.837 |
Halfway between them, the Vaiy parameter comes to 4806.5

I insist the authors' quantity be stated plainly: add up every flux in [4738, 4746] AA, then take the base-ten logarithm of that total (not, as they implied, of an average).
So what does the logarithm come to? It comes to 1.056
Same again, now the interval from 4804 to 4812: 1.098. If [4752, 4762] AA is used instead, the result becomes 1.062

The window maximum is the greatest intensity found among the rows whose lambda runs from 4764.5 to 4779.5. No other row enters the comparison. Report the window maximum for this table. 4.214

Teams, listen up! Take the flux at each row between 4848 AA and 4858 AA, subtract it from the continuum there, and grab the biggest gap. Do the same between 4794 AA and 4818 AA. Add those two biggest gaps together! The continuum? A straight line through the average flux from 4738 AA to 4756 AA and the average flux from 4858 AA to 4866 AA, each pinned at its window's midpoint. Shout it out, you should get -0.1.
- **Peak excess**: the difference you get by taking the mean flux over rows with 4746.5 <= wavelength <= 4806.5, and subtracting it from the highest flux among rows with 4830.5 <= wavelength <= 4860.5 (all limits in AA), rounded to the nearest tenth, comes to 0.3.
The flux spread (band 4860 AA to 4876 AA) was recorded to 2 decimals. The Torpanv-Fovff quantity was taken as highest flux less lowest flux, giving 0.53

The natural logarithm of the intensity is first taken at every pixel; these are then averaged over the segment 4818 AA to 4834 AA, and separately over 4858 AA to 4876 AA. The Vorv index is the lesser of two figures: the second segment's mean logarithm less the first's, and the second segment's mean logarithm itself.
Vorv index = -0.05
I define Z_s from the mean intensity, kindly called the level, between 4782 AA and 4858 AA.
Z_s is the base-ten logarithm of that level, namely 0.598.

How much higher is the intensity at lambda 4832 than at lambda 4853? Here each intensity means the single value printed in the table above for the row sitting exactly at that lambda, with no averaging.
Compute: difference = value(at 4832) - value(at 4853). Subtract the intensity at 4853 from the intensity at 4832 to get 0.01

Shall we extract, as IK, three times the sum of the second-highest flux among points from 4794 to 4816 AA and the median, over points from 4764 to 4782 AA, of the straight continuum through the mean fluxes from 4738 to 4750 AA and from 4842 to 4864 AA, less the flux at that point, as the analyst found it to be 13.5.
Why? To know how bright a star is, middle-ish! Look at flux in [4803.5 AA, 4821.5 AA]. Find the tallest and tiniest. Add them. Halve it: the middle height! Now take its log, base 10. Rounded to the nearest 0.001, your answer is 0.604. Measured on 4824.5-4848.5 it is 0.574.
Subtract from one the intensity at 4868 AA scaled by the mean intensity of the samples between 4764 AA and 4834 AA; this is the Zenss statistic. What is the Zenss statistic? 0.09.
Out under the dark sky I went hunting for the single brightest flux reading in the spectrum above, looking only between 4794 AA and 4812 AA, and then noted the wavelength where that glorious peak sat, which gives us 4802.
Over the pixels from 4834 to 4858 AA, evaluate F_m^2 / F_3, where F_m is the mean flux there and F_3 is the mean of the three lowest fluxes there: 4.17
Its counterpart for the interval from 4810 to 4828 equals 4.07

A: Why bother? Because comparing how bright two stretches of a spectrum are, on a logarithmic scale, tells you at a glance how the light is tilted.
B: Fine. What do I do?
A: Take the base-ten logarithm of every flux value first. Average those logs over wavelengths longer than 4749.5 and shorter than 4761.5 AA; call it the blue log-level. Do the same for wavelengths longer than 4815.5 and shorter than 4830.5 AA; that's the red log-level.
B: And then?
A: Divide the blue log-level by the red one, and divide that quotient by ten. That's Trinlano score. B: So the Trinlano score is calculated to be 0.098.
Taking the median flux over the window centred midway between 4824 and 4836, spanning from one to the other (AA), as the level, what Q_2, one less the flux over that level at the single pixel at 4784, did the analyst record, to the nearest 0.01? -0.06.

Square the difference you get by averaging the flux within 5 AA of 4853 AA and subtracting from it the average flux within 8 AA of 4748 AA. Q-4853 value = 0.000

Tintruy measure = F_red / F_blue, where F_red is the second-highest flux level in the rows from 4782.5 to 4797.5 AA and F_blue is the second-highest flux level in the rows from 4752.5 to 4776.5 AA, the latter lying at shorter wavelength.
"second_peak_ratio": 0.98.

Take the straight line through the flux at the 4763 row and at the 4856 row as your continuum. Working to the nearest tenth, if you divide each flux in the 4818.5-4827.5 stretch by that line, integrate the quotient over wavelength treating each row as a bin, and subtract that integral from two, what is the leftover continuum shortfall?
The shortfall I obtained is -6.7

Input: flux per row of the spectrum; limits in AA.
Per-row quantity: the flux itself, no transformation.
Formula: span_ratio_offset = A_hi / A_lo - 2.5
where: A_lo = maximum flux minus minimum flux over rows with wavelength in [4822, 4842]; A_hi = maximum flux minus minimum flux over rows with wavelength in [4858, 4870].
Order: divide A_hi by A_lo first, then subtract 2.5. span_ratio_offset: -2.08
